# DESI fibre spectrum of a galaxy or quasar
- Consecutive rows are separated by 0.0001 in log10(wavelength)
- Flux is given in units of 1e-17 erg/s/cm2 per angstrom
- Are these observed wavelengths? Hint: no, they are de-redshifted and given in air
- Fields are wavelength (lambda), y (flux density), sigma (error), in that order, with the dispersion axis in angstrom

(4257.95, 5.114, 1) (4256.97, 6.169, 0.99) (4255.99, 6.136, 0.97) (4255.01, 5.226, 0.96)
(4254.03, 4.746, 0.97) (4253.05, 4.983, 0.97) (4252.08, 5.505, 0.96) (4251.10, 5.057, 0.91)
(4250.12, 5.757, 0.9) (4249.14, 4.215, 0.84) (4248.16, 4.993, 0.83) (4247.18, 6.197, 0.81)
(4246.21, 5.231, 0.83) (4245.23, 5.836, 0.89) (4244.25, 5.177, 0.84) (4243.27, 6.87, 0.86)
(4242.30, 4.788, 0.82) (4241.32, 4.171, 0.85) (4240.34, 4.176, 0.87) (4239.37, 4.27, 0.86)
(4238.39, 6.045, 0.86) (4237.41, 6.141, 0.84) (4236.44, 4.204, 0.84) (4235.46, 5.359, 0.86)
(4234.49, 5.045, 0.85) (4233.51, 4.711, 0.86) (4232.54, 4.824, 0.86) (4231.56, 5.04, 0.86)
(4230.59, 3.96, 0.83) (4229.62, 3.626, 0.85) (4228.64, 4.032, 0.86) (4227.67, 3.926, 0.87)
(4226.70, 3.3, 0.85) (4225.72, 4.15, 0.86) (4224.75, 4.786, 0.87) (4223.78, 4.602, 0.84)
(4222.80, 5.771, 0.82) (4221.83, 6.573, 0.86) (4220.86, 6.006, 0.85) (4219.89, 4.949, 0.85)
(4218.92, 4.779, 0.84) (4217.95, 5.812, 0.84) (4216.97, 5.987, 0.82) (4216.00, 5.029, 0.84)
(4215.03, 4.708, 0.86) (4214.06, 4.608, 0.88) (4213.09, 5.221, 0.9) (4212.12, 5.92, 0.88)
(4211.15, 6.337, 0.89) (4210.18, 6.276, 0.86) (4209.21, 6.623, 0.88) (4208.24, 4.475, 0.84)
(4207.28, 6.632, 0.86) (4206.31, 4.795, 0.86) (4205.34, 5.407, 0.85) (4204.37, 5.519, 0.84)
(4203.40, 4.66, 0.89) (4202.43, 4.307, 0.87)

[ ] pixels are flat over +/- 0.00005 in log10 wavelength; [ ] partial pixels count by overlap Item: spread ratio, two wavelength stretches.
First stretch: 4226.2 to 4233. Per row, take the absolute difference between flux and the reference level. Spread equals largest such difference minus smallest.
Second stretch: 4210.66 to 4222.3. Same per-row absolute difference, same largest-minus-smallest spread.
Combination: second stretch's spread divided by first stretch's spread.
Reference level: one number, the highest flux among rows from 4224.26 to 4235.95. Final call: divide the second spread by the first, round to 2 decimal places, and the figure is 0.62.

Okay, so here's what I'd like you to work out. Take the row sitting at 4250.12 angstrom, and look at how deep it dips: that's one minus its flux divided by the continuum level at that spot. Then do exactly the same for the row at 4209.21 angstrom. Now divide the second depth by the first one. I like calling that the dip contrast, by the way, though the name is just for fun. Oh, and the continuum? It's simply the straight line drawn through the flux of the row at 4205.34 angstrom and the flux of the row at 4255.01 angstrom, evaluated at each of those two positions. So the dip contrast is 2.3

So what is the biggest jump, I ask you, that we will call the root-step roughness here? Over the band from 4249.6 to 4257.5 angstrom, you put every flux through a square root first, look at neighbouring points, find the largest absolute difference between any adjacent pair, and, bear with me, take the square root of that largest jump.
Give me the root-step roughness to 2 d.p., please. 0.44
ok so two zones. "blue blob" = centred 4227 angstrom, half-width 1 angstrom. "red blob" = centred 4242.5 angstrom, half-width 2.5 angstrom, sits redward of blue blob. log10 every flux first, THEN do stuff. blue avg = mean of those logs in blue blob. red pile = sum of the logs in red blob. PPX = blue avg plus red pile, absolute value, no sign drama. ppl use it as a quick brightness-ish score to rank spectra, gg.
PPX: 4.0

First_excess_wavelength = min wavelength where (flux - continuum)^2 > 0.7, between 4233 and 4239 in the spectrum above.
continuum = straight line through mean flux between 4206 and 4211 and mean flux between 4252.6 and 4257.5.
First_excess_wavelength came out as 4233.51 angstrom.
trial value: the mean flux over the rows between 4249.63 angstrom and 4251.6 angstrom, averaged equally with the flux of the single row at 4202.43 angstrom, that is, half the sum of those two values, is 4.9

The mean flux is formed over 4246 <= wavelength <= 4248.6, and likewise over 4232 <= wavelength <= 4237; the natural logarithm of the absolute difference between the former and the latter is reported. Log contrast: -0.4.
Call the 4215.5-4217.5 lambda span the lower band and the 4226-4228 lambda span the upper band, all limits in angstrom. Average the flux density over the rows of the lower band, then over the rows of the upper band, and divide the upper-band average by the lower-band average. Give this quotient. 0.66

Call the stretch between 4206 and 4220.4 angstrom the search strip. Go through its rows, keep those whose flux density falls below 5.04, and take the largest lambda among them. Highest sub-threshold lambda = 4219.89 angstrom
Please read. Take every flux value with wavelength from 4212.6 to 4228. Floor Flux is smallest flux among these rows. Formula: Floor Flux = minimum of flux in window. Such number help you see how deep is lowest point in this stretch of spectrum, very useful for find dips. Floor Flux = 3.3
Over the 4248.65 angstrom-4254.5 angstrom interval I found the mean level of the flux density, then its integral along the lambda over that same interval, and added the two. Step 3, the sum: 35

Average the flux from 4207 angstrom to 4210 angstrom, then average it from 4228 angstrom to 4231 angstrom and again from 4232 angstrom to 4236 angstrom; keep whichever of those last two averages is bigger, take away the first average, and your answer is -0.9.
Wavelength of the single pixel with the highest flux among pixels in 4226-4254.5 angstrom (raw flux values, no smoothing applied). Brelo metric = 4243.27 angstrom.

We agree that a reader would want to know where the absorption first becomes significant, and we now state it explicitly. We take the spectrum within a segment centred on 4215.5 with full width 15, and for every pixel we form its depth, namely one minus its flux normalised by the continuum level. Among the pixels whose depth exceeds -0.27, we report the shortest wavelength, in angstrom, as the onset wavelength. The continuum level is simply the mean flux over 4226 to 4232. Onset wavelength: 4208.24 angstrom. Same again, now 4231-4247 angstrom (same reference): 4231.56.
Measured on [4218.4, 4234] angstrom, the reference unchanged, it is 4218.92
